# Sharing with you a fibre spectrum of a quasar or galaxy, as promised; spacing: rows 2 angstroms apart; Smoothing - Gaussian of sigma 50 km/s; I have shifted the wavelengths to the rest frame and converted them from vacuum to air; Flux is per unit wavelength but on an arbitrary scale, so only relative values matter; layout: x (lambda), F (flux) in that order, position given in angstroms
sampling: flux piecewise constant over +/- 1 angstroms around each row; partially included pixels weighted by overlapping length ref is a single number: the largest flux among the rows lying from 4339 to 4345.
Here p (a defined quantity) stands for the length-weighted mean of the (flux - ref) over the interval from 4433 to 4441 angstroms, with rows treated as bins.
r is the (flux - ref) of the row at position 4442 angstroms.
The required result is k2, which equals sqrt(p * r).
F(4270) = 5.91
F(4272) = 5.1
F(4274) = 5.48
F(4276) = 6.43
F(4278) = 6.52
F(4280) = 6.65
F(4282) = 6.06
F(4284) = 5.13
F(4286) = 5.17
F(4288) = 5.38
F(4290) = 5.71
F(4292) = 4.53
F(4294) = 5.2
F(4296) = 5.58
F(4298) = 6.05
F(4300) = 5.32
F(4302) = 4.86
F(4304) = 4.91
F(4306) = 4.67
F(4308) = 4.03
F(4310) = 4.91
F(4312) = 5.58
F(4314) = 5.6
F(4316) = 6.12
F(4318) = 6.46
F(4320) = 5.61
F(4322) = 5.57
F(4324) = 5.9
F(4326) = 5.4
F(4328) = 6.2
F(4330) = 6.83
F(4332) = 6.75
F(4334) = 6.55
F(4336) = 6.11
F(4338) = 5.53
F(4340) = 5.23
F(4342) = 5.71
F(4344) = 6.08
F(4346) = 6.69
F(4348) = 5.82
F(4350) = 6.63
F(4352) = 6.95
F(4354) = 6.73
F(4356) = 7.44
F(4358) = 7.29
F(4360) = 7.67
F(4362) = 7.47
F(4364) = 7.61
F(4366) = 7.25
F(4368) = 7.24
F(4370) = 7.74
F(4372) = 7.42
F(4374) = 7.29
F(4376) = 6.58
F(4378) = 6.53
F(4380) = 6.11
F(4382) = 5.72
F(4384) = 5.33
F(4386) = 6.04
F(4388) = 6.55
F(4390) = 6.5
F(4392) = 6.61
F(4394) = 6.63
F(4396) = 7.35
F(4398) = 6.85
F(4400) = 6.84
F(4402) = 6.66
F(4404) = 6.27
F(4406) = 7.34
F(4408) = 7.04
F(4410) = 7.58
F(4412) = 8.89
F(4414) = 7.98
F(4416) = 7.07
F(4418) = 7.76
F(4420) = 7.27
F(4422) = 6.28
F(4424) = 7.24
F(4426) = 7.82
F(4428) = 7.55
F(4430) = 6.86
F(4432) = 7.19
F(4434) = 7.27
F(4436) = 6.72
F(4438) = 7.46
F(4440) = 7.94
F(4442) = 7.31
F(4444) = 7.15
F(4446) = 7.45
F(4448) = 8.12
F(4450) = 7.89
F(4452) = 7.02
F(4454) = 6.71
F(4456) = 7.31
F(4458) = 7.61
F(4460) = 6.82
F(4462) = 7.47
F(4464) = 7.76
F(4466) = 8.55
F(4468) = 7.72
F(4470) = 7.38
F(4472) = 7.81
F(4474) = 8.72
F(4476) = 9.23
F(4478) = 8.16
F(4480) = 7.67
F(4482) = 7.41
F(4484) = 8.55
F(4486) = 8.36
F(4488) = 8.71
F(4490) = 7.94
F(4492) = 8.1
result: 1.2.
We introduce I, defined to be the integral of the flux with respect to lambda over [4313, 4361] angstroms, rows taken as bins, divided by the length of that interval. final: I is 6.29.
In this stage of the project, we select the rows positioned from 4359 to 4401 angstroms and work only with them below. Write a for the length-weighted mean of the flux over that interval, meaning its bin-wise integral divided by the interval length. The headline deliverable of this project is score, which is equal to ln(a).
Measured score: 1.92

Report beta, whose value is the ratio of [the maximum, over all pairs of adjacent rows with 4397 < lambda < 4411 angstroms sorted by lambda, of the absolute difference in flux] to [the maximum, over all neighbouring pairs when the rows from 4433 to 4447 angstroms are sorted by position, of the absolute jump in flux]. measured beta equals 1.45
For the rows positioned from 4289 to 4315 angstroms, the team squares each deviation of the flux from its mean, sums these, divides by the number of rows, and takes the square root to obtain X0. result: 0.54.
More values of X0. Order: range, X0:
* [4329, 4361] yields 0.68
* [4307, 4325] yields 0.67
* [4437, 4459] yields 0.40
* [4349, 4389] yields 0.67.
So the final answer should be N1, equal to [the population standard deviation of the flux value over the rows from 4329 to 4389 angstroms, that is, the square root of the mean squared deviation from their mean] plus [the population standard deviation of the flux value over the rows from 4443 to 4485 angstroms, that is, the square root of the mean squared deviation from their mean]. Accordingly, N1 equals 1.34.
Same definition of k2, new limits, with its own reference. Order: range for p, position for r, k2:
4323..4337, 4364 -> 0.5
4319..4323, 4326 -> 0.6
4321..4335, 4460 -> 0.3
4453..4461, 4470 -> 1.2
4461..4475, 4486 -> 2.0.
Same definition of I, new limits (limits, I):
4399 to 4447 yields 7.29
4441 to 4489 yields 7.79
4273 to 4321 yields 5.50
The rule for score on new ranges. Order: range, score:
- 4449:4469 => 2.01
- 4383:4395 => 1.84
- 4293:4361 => 1.78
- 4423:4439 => 1.98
